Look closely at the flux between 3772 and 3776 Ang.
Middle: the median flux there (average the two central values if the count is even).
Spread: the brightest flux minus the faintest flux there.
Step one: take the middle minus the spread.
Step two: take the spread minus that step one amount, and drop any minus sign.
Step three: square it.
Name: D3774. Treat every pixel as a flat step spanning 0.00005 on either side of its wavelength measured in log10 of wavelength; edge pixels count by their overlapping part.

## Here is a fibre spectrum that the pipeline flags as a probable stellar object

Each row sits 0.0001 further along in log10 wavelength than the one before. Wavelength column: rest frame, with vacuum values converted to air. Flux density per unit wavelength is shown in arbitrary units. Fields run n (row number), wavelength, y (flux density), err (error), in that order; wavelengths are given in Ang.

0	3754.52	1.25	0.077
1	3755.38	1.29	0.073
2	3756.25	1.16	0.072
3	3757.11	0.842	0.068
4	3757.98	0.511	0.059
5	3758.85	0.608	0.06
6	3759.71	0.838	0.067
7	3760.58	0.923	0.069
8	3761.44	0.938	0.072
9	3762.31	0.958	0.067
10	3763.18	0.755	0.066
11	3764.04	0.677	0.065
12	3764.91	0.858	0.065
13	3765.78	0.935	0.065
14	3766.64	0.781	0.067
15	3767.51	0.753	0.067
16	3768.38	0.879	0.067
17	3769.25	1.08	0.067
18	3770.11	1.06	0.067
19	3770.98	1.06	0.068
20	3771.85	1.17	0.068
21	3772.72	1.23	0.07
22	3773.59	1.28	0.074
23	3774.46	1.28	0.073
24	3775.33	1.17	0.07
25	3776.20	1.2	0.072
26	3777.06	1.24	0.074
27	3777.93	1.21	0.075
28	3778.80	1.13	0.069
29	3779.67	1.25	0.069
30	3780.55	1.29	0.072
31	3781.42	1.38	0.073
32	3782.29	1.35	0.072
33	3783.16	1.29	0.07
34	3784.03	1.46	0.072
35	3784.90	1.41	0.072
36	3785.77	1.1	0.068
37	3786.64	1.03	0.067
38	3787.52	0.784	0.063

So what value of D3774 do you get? 1.1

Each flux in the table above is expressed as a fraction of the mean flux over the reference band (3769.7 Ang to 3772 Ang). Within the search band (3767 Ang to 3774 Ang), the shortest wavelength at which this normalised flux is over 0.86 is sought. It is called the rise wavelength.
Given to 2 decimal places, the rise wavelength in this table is 3769.25 Ang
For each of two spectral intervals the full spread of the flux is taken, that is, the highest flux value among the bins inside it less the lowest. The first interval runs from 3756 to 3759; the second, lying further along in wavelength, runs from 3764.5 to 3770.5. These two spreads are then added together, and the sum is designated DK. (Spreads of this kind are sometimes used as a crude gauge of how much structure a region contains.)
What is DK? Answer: 0.98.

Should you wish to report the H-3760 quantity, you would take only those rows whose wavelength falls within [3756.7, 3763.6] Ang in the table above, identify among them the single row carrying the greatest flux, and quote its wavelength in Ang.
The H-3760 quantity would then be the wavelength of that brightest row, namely 3762.31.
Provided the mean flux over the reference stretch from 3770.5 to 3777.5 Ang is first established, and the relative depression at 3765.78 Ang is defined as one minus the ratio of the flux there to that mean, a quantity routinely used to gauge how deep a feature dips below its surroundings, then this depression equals 0.22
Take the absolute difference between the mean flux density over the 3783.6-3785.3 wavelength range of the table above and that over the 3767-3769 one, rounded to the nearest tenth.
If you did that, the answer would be 0.6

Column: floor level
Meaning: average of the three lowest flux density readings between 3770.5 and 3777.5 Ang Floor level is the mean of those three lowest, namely 1.13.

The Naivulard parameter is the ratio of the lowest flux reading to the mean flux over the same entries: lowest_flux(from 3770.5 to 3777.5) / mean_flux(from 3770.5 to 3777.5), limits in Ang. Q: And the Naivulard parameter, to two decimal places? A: 0.88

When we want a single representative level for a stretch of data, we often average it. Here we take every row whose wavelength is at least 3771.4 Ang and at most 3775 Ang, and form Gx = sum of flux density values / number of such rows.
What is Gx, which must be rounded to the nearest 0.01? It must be 1.24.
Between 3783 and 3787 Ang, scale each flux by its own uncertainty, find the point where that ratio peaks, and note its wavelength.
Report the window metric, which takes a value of 3784.03 Ang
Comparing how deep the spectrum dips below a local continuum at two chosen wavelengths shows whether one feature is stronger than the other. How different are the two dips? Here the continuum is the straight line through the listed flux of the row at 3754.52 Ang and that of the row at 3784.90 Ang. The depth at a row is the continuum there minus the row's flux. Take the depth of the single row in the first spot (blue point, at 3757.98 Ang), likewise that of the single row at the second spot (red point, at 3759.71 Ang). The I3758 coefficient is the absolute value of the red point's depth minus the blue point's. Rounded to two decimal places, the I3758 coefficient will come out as 0.32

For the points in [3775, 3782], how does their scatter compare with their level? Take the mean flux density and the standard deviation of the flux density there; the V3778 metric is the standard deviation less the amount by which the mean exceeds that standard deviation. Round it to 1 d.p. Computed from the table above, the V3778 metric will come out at -1.1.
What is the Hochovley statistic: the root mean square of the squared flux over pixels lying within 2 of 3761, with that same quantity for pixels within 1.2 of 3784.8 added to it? 2.66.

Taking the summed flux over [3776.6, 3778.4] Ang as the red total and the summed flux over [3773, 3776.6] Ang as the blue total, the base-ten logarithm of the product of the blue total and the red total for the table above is 1.08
